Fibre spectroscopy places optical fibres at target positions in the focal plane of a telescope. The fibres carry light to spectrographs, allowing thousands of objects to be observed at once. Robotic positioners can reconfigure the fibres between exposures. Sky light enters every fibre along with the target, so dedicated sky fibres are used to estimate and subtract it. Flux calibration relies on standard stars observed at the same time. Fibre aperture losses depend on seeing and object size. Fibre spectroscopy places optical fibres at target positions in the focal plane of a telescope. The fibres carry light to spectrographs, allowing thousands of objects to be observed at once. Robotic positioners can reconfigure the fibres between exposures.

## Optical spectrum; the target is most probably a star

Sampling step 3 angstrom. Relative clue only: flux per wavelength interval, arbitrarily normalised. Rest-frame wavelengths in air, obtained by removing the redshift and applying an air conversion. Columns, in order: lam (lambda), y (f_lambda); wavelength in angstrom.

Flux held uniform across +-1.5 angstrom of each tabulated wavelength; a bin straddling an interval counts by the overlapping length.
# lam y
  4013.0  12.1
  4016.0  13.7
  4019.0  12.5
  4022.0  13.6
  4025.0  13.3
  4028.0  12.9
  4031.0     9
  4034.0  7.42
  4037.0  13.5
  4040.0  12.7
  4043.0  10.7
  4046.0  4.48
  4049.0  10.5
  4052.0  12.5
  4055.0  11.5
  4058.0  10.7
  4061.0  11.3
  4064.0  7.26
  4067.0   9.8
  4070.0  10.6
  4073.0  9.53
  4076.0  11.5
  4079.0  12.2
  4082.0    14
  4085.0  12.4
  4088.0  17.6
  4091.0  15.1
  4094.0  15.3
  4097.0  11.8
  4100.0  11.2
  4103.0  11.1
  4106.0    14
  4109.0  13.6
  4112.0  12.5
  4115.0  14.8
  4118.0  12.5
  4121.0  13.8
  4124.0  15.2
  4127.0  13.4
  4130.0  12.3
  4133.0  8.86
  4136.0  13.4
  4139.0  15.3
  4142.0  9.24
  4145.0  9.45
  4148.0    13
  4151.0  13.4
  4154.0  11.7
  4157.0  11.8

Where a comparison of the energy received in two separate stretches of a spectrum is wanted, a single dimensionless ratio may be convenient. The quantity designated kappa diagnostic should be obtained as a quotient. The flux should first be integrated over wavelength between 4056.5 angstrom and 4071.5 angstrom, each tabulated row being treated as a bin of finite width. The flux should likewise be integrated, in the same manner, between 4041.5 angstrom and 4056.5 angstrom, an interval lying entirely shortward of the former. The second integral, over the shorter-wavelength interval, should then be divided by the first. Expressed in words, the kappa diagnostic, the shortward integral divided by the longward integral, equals 1.00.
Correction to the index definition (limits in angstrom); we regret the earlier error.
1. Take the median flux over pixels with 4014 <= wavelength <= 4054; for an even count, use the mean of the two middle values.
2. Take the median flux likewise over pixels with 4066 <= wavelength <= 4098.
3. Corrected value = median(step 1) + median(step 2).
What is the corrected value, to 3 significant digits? 24.7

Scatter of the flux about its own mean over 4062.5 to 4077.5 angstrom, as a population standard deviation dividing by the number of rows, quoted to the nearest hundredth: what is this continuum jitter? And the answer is 1.42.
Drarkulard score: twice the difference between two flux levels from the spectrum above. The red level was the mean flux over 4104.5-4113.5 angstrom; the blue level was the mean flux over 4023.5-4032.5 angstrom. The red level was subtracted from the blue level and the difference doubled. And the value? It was -3.3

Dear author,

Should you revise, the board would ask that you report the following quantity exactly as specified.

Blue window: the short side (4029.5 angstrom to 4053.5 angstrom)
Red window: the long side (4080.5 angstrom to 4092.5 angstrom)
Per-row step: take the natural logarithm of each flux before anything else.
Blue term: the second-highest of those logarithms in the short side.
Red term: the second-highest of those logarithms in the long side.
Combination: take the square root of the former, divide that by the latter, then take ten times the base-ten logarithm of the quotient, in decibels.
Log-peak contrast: -2.31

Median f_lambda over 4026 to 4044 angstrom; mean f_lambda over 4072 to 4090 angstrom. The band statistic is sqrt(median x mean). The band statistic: 12.3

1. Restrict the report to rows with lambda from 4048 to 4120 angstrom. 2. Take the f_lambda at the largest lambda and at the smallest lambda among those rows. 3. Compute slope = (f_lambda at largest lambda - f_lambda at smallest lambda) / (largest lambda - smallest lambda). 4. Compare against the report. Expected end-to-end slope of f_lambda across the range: 0.03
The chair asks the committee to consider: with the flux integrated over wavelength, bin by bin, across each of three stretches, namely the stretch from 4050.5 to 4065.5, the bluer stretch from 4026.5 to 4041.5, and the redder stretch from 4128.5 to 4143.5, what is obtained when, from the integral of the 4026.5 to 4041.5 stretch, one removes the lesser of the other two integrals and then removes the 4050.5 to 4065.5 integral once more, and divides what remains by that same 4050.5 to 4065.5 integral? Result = -0.96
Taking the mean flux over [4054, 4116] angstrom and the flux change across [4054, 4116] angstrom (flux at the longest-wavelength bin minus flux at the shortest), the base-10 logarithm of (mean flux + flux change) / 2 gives 0.9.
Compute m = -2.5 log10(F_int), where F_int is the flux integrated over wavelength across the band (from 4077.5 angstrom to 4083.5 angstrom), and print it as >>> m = -4.74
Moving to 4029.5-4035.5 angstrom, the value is -4.23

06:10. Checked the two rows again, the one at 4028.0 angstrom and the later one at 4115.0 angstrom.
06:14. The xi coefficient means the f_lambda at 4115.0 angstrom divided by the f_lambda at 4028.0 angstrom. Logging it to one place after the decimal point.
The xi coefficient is 1.1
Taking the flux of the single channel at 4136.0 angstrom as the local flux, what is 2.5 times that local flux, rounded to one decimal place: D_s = 33.5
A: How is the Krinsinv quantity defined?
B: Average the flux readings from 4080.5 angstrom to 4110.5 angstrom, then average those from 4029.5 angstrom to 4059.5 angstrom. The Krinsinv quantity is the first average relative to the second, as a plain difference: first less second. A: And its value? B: 3.3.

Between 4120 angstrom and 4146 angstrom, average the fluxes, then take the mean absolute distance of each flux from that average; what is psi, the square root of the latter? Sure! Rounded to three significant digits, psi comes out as 1.45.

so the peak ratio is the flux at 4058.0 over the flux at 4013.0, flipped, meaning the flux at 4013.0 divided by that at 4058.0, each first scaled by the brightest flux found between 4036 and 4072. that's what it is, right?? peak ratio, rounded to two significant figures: 1.1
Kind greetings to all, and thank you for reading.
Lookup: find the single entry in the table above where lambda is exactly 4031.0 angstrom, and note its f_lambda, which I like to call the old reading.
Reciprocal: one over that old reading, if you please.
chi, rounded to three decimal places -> 0.111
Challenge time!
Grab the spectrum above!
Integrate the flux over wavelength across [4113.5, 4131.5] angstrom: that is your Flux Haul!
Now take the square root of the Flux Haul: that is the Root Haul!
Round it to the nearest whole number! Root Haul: 16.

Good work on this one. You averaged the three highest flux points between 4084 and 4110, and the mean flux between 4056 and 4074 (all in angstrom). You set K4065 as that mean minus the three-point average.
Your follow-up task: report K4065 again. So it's -6.1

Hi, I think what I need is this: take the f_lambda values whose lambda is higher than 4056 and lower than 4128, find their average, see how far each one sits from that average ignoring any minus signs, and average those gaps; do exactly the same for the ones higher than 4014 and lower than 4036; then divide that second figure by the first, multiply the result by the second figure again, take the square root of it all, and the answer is 1.53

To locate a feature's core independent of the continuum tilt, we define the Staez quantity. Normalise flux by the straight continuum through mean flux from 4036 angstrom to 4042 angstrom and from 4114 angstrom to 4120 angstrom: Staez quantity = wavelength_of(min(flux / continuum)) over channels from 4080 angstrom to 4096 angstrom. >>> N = 4085.0 angstrom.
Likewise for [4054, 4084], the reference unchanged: 4064.0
